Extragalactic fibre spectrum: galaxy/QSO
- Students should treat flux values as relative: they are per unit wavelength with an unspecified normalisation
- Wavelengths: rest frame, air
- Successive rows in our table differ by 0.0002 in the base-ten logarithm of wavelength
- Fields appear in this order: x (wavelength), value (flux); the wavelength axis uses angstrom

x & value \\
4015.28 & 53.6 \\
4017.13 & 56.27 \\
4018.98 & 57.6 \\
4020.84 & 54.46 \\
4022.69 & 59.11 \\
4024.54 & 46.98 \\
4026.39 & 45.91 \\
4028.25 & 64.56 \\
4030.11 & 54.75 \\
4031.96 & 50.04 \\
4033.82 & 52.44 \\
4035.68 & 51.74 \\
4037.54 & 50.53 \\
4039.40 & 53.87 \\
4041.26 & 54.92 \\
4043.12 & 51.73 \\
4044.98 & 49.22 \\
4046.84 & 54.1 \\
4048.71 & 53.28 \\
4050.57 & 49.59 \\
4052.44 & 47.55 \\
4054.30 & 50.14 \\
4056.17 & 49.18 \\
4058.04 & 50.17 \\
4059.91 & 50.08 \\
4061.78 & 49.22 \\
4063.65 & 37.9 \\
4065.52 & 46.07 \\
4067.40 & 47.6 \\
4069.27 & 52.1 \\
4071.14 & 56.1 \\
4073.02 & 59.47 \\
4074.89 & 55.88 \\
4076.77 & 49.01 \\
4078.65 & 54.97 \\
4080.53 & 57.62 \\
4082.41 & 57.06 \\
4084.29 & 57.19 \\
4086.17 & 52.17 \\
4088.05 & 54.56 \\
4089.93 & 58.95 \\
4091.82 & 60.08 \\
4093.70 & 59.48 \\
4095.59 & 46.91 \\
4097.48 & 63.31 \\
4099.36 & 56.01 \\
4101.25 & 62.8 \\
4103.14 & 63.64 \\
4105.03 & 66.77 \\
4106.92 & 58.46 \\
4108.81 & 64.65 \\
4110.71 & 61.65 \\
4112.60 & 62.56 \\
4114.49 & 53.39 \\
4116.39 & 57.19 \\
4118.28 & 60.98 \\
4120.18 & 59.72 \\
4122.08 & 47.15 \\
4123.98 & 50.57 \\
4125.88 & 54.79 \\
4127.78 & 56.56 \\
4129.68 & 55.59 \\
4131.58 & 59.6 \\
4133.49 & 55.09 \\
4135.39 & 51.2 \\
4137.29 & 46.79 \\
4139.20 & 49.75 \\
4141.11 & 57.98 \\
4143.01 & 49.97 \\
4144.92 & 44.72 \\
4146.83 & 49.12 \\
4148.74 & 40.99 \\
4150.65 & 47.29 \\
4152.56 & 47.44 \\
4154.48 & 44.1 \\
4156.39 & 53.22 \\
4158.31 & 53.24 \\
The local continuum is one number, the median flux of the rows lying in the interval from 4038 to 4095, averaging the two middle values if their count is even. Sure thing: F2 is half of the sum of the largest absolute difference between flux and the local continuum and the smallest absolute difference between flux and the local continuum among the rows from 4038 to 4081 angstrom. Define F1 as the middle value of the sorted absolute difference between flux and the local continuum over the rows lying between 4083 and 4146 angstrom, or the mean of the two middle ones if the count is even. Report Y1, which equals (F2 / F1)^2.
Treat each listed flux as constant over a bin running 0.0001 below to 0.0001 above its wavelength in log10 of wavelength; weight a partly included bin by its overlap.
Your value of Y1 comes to 1.8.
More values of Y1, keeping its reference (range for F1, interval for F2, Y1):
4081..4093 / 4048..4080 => 3.1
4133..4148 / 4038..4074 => 5.5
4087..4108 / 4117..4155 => 1.0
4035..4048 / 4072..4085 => 10.7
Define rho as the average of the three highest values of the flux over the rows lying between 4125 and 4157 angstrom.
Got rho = 58.0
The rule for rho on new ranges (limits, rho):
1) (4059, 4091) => 58.7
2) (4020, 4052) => 59.5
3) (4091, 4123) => 65.0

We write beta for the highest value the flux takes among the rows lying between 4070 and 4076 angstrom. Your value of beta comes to 59.47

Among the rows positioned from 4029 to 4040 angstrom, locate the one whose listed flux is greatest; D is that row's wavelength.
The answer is 4030.11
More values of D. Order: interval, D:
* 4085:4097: 4091.82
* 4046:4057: 4046.84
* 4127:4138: 4131.58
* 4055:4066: 4058.04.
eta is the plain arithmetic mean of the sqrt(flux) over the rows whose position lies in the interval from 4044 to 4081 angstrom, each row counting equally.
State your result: 7.1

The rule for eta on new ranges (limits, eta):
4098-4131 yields 7.6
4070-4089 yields 7.4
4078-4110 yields 7.6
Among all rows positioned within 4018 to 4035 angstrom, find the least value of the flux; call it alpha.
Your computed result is 45.91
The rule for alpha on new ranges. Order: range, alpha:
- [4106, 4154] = 40.99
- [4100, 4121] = 53.39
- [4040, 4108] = 37.9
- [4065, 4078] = 46.07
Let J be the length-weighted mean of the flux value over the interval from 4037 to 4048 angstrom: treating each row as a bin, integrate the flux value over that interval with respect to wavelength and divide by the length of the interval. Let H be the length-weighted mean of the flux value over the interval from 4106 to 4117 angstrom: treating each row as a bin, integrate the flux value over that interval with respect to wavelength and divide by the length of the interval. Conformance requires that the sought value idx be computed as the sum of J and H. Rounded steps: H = 60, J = 52.5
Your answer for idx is 112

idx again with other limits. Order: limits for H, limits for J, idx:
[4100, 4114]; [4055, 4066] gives 110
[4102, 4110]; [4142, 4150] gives 110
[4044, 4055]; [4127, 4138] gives 105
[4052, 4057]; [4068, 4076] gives 105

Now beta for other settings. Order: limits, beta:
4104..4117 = 66.77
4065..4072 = 56.1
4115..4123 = 60.98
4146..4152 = 49.12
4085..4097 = 60.08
